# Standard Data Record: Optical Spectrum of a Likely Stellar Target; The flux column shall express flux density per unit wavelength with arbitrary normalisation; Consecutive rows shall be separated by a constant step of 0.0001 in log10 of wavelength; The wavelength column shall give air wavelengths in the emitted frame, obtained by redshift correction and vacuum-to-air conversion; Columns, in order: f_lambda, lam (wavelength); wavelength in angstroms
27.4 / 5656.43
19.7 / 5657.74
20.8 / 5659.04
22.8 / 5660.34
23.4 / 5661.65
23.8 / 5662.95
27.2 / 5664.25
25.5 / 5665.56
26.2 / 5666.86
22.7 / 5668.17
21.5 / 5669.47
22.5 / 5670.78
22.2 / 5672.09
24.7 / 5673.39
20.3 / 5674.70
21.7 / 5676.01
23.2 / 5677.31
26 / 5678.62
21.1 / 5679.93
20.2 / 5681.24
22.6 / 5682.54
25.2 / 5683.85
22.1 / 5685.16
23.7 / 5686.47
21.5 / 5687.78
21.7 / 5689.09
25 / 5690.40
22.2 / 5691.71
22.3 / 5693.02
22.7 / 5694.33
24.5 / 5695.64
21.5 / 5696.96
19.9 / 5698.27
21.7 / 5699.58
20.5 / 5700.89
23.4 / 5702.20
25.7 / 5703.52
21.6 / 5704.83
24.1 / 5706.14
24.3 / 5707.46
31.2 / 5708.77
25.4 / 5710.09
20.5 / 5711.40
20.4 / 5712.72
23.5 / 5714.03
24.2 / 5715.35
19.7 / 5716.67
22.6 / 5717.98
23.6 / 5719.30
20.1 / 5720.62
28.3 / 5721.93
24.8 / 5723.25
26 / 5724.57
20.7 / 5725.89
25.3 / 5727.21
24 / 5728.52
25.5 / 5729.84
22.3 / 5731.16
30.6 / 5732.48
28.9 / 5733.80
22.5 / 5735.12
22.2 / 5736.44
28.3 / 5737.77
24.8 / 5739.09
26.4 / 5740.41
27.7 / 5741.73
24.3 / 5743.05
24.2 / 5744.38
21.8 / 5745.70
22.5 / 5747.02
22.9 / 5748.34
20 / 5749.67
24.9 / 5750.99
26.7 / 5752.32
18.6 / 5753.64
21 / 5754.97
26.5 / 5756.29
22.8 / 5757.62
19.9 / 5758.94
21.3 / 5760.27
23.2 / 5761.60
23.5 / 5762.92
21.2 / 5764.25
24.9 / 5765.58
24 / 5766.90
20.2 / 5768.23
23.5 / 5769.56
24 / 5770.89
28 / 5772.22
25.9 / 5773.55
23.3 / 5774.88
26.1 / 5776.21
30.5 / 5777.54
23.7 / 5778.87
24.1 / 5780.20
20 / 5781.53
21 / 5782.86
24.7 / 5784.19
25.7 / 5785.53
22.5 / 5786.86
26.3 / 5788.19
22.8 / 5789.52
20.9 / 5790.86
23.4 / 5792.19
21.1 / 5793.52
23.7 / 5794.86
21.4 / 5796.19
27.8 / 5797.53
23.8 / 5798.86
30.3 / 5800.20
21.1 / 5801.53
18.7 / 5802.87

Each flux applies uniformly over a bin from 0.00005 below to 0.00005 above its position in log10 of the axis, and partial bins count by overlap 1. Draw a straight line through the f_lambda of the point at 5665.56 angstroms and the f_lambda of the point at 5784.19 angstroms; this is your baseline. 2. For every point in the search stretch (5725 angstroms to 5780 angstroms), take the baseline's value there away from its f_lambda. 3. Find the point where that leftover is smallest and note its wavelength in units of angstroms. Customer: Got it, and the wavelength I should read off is 5753.64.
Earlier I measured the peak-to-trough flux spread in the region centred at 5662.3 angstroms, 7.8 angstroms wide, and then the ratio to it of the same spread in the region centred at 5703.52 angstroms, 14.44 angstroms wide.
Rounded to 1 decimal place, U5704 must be 1.8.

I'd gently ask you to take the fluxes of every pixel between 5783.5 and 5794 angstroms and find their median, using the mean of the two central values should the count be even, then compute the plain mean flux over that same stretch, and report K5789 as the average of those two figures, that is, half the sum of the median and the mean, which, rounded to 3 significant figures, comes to 23.3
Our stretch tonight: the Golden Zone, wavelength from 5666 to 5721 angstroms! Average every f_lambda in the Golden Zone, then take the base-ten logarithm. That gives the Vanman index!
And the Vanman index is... 1.36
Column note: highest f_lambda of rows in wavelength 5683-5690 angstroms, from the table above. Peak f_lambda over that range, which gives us 25.2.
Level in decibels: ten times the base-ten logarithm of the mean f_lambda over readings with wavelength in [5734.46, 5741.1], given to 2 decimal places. 13.95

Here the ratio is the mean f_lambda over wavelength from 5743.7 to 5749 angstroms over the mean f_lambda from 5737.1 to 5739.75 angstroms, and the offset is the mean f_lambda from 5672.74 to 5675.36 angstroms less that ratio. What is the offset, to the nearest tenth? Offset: 21.6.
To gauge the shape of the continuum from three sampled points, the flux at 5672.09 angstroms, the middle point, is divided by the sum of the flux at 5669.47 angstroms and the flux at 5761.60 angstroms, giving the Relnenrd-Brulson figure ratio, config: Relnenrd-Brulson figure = 0.50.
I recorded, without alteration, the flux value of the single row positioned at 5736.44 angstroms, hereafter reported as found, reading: 22.2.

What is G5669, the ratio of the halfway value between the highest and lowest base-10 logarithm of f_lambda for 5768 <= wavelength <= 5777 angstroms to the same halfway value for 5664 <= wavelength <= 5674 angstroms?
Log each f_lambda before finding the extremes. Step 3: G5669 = 0.99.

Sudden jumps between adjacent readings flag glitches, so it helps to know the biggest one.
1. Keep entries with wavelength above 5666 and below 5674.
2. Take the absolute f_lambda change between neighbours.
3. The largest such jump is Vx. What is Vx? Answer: 3.5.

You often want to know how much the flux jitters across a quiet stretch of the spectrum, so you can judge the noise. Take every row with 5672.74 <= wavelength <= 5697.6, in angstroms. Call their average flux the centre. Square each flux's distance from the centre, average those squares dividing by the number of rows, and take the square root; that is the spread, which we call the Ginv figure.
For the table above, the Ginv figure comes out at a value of 1.6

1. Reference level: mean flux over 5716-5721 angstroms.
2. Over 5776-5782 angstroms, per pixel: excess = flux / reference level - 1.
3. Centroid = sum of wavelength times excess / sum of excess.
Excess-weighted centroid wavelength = 5777.4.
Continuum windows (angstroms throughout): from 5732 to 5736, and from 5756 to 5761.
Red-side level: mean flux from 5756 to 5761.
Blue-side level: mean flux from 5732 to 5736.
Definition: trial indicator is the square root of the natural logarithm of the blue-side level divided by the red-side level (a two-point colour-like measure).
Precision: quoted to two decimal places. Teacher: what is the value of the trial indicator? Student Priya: 0.43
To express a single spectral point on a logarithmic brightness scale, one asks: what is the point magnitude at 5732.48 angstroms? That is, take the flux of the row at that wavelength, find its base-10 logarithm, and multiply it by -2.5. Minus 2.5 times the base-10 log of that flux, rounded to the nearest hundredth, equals -3.71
